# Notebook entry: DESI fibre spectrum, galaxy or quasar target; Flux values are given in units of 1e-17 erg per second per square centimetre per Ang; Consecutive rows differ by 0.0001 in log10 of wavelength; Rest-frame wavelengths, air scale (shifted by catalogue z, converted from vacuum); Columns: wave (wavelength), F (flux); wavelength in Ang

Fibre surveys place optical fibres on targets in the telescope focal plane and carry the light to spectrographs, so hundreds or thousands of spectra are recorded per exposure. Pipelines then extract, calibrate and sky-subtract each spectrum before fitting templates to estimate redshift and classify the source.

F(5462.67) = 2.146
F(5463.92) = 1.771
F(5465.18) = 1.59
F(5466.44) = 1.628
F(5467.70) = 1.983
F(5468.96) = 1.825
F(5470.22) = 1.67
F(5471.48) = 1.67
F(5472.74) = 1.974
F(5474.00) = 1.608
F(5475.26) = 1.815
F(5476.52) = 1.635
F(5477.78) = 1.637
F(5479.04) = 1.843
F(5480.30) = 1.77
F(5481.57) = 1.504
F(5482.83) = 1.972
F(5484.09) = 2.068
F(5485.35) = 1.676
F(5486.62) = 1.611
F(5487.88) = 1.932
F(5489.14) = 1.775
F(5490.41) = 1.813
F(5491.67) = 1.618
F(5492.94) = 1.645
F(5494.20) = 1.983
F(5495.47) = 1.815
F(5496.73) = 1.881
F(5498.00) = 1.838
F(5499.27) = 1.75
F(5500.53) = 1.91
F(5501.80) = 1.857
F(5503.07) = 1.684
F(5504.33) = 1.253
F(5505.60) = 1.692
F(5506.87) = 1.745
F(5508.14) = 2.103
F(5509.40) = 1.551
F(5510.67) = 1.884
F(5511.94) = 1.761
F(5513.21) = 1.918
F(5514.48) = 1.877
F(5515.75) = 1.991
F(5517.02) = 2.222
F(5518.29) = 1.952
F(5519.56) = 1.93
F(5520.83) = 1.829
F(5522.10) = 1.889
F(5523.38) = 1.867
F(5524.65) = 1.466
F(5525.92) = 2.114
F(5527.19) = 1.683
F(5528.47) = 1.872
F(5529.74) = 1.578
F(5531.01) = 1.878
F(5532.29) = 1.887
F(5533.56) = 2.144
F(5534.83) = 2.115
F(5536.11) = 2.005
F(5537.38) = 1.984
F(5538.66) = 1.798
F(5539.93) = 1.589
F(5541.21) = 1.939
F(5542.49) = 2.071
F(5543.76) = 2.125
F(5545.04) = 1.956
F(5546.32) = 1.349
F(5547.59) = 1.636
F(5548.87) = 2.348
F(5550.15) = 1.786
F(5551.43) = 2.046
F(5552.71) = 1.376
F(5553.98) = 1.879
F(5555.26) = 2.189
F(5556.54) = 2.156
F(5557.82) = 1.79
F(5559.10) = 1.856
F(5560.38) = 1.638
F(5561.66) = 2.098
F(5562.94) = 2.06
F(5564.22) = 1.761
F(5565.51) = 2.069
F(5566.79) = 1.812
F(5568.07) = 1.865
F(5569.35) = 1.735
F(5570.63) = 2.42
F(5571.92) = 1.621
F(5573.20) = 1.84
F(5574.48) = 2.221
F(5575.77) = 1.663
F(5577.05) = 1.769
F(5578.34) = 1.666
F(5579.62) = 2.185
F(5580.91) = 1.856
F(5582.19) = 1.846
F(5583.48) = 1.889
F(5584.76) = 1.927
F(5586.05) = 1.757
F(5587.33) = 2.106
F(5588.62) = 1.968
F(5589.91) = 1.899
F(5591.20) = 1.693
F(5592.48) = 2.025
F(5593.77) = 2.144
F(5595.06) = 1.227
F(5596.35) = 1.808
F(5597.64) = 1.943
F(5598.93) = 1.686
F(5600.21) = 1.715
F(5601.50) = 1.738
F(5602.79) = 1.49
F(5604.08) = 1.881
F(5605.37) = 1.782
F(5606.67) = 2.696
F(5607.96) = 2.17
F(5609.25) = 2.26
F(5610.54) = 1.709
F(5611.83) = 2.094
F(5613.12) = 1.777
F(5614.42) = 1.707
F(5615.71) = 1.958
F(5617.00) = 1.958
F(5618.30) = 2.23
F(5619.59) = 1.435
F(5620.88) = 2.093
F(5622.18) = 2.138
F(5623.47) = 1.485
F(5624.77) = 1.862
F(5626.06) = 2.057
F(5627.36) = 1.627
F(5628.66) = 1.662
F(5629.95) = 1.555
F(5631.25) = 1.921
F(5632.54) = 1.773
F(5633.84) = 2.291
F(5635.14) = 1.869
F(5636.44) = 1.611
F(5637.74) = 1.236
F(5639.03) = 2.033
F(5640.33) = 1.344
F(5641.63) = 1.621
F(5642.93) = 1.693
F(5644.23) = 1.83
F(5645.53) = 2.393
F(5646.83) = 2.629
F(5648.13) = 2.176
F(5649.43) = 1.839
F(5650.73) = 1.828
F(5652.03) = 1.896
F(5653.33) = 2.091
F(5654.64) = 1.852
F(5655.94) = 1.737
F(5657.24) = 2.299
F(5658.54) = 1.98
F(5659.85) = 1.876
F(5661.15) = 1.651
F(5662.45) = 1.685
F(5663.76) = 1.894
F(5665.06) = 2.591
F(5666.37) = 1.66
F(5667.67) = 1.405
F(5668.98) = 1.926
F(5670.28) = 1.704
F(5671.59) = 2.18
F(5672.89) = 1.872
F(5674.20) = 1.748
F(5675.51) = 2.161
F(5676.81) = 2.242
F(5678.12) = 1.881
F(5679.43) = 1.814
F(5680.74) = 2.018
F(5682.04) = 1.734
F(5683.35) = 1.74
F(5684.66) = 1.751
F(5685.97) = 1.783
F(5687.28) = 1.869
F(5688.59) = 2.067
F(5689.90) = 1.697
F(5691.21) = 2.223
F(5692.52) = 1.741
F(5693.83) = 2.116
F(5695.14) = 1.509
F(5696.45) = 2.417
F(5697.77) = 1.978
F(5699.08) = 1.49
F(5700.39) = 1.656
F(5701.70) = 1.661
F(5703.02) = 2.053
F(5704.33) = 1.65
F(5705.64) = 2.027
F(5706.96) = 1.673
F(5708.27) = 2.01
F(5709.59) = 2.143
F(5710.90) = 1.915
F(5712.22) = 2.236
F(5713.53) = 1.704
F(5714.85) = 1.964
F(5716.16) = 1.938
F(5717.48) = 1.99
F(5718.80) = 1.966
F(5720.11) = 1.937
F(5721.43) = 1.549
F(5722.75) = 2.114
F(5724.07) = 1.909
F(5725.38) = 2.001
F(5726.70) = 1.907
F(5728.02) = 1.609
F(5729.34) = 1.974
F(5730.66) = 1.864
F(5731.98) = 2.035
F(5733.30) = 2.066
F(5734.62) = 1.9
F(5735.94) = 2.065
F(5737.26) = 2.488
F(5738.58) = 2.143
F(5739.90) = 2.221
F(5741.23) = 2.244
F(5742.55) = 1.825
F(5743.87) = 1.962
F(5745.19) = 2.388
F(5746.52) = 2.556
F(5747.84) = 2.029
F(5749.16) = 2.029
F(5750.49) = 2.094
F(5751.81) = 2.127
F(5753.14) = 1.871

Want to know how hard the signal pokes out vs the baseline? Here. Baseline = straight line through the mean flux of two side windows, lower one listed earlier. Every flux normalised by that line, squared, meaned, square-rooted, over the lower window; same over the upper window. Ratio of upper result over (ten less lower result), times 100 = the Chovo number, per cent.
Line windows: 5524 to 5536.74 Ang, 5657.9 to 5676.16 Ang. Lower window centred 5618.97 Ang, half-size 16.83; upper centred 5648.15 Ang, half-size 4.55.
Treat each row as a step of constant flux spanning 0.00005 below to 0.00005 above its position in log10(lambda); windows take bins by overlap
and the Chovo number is 12.5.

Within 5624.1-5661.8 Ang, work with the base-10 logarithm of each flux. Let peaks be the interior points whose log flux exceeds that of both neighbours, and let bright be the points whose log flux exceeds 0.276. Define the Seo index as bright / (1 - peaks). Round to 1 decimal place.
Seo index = -1.6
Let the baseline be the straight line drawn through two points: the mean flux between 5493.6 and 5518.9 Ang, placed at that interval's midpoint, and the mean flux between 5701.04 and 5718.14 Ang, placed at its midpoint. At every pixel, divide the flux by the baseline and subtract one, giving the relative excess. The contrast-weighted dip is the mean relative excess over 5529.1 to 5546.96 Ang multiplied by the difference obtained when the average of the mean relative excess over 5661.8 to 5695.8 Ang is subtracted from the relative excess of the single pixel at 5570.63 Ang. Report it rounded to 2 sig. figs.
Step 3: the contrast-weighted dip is 0.0068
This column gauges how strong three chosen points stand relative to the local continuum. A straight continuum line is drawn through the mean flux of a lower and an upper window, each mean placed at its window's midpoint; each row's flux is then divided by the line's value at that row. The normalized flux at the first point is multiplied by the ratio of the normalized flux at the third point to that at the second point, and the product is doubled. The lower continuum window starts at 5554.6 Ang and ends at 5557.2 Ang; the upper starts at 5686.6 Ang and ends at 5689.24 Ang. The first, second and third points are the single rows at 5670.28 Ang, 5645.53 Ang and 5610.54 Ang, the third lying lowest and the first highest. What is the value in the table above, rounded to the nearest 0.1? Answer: 1.2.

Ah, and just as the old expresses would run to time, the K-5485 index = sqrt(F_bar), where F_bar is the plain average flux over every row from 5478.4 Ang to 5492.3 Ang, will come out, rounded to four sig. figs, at 1.334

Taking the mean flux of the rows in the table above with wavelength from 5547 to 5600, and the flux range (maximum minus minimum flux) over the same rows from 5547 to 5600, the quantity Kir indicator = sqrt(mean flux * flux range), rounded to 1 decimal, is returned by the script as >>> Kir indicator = 1.5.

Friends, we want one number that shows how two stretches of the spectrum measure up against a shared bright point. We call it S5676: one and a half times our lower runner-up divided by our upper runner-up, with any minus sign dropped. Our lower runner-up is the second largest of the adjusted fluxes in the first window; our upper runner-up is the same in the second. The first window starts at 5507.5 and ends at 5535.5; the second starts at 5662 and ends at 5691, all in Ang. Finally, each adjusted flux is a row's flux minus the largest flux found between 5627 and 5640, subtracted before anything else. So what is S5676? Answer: 4.5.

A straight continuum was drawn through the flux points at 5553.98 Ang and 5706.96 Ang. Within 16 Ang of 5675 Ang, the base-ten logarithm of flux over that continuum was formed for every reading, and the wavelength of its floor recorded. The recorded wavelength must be 5667.67 Ang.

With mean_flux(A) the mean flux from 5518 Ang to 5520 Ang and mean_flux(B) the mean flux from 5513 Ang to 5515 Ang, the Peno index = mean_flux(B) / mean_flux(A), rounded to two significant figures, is 0.98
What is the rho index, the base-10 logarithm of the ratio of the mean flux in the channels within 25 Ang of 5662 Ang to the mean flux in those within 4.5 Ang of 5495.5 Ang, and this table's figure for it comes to 0.023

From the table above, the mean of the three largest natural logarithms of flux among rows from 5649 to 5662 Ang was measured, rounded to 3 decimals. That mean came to 0.751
